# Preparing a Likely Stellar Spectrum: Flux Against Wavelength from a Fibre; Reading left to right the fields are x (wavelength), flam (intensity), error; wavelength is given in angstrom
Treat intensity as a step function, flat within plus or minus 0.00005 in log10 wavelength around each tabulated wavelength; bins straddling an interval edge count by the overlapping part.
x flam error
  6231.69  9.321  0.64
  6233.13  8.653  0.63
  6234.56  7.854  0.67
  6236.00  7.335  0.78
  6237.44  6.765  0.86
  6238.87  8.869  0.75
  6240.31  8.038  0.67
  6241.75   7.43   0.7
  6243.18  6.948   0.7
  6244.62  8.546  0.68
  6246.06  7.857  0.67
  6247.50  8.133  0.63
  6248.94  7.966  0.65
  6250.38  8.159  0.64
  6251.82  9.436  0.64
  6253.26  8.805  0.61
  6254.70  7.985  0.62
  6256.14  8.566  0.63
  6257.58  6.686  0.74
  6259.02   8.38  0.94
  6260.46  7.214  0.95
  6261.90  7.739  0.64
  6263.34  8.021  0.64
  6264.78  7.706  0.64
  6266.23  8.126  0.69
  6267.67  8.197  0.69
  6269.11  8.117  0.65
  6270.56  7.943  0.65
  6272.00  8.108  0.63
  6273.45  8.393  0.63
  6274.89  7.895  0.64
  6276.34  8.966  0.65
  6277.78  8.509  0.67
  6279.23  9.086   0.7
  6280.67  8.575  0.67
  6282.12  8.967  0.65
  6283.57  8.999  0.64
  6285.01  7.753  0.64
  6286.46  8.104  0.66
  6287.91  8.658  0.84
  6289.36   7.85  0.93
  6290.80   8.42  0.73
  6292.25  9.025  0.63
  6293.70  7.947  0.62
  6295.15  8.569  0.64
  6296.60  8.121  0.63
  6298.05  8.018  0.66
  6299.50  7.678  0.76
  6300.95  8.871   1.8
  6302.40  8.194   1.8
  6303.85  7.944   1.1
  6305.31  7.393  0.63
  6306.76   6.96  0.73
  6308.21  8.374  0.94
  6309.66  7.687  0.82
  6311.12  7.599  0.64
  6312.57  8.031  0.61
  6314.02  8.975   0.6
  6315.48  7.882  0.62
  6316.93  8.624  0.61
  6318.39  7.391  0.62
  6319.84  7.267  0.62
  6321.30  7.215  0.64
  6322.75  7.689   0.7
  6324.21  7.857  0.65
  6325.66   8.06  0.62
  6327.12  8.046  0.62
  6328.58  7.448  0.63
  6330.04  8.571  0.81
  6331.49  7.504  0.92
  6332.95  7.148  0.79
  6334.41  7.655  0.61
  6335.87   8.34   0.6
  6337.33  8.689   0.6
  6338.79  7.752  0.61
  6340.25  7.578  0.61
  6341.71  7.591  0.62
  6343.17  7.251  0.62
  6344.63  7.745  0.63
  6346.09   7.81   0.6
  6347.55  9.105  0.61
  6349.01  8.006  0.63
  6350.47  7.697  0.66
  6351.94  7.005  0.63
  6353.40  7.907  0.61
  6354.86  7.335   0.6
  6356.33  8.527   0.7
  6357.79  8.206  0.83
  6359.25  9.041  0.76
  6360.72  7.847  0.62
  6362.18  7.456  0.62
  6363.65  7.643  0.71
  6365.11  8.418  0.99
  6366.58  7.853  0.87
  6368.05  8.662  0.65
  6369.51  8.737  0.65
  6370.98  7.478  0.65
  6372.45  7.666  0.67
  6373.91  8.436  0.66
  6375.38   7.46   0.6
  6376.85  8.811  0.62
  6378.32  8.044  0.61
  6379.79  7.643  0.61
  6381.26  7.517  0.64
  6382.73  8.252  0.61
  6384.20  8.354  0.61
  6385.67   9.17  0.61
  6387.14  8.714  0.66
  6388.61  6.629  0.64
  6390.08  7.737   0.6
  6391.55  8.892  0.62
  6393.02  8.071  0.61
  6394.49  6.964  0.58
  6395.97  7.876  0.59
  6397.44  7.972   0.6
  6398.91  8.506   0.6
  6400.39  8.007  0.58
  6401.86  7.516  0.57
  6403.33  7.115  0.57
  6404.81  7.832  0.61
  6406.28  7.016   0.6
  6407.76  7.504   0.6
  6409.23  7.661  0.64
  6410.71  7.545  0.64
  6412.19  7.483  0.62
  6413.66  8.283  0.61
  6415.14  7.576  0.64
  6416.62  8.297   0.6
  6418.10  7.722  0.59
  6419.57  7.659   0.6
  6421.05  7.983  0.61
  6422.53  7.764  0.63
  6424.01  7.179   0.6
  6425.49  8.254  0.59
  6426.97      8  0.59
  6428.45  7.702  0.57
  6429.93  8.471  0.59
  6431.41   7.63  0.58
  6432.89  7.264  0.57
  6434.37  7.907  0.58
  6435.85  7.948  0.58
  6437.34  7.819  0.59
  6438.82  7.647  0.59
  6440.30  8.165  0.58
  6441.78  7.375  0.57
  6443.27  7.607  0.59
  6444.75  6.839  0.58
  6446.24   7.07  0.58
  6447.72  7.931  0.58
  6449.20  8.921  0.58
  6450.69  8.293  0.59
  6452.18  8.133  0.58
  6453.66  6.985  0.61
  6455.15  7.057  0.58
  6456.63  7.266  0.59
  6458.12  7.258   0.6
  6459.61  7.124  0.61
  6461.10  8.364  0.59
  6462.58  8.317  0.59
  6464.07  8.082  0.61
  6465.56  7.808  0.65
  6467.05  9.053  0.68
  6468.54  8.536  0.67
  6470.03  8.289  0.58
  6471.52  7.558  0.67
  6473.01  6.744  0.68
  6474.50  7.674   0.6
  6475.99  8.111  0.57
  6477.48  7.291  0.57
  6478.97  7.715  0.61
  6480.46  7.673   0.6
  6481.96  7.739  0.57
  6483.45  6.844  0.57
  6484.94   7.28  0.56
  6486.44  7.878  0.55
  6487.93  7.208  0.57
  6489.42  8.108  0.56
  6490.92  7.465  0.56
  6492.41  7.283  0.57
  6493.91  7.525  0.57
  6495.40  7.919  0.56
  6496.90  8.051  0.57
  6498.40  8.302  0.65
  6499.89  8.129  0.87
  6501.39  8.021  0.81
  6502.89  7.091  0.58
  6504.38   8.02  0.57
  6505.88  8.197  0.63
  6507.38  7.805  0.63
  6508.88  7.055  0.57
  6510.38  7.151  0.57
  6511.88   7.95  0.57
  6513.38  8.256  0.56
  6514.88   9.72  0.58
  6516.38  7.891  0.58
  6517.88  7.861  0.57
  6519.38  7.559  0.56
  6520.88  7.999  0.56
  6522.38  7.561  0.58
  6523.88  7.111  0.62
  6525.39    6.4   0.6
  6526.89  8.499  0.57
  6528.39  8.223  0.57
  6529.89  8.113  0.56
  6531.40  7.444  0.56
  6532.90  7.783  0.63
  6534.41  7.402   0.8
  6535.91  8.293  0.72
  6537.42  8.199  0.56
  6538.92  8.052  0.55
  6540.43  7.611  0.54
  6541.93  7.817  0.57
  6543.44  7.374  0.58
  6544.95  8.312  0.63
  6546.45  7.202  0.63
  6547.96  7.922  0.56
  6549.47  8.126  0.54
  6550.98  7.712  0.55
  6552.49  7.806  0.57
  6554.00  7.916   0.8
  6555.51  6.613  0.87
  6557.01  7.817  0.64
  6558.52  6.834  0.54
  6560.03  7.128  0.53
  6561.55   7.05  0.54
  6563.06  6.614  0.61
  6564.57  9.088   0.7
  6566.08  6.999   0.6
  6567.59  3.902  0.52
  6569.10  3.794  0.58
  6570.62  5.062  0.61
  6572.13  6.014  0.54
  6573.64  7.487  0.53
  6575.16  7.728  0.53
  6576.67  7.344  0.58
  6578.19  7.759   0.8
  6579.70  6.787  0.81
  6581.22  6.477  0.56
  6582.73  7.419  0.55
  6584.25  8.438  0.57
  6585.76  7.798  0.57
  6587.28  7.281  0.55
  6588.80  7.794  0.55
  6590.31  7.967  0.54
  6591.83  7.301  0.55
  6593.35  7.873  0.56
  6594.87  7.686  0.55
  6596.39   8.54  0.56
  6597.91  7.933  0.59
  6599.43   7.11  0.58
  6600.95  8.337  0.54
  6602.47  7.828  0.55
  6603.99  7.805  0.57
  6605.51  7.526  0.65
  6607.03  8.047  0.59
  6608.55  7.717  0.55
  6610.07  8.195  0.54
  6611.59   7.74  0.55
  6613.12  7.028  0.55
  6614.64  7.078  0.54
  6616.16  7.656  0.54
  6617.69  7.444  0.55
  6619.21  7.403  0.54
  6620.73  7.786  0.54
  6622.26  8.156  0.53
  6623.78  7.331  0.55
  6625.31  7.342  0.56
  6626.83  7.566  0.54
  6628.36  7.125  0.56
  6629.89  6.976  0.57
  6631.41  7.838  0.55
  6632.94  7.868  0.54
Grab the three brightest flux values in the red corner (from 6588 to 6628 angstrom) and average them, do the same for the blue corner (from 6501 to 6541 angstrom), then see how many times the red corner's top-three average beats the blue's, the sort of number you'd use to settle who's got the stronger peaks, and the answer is 0.946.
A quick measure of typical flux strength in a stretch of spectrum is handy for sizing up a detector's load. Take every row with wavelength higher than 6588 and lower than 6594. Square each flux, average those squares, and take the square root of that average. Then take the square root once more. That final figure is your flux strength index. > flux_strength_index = 2.78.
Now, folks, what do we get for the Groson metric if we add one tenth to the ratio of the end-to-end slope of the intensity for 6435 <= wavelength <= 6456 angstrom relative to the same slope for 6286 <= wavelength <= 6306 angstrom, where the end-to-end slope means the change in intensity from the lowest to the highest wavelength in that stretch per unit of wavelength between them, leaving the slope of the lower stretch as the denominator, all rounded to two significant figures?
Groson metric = 1.3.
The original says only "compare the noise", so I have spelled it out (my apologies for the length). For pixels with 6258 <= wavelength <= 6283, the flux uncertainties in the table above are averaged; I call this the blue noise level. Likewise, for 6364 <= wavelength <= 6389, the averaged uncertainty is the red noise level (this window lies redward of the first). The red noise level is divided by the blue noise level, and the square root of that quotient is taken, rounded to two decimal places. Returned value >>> 0.98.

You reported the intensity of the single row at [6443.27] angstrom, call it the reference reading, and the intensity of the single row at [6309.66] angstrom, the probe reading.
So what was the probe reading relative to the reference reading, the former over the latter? 1.01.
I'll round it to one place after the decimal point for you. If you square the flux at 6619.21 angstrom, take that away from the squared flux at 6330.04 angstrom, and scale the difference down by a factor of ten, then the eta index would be 1.9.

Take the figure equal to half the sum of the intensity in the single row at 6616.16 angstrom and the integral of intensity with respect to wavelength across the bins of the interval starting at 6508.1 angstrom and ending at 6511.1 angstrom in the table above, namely 14.5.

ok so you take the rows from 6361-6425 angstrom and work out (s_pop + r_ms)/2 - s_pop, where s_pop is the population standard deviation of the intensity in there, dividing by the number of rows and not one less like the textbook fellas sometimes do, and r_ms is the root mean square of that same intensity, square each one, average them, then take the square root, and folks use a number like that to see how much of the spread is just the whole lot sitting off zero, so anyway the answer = 3.68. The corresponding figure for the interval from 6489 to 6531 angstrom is 3.63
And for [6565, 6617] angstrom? 3.14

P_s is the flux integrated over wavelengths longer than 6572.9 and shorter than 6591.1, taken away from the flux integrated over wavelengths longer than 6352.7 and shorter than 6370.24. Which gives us 6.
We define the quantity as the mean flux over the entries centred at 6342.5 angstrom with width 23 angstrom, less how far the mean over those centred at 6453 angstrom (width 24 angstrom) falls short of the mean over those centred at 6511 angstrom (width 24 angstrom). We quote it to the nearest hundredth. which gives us 7.57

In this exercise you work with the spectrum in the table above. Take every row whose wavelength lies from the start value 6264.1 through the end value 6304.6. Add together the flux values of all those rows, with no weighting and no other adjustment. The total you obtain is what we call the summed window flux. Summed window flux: 233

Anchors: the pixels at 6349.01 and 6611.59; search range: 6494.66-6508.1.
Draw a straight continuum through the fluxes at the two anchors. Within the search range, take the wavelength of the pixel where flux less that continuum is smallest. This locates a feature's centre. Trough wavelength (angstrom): 6502.89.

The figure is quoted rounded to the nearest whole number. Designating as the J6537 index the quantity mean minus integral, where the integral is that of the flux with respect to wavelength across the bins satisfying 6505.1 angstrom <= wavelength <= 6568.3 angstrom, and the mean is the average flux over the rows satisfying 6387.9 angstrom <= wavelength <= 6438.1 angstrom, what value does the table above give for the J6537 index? -474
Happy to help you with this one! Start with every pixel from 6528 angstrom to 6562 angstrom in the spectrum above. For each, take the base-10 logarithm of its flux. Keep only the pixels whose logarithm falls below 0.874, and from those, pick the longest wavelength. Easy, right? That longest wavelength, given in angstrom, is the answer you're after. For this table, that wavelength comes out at 6561.55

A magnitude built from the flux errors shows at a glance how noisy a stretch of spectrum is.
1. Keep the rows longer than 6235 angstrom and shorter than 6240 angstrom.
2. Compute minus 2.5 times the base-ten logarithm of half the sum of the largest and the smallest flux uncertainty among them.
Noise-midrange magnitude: 0.24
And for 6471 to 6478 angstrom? 0.51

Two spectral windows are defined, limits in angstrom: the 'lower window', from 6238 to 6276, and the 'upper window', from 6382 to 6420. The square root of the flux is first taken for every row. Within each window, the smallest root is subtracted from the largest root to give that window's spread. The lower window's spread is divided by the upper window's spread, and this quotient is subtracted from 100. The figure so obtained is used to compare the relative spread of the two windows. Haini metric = 98.9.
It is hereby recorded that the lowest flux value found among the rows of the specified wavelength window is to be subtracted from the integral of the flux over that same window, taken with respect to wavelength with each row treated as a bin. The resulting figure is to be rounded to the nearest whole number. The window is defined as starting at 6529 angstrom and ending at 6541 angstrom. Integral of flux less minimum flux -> 87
